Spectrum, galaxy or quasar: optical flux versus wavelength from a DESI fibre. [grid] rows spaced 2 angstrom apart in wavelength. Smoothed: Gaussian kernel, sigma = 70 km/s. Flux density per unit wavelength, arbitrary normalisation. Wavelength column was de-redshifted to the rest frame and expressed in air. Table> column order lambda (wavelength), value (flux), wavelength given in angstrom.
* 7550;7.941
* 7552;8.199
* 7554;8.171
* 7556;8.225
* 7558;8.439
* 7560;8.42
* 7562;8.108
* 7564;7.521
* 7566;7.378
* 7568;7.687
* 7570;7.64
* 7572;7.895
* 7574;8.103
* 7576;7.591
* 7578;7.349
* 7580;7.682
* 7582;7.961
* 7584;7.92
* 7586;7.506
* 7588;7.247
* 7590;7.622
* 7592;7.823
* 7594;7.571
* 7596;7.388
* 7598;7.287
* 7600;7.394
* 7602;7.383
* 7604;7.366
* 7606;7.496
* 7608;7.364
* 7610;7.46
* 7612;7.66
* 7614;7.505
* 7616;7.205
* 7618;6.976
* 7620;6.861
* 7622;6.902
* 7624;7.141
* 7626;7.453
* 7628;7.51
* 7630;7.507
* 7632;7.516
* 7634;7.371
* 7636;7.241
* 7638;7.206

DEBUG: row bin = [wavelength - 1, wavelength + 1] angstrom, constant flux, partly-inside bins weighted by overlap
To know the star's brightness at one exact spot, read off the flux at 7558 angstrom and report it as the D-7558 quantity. 8.439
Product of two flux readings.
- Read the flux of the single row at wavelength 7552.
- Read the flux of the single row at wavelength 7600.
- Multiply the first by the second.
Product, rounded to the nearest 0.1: 60.6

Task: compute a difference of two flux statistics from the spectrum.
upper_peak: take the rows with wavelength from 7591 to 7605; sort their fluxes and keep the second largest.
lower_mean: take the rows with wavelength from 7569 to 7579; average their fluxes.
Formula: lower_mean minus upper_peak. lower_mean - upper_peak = 0.14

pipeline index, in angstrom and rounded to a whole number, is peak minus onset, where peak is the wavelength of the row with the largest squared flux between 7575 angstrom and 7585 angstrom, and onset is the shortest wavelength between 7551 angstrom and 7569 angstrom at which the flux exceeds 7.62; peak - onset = 30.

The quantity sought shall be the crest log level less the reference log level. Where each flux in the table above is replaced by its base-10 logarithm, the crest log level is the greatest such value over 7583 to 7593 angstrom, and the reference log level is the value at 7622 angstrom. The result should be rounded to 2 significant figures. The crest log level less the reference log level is 0.060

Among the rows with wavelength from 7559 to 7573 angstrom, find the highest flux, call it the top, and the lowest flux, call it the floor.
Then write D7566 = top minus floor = 1.0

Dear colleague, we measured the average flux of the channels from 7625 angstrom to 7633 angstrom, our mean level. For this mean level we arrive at 7.50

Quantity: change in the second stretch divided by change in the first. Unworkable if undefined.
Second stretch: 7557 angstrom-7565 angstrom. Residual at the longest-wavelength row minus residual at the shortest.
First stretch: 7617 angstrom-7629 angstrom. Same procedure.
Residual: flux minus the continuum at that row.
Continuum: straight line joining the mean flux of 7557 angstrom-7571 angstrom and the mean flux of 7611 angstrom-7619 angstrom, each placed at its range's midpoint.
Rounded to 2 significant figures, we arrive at -1.3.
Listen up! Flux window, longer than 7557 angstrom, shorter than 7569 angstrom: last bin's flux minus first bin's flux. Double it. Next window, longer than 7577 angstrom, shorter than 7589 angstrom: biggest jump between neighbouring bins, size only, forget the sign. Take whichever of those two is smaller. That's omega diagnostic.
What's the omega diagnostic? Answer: -1.50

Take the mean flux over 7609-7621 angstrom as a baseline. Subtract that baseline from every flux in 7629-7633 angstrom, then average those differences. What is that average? 0.234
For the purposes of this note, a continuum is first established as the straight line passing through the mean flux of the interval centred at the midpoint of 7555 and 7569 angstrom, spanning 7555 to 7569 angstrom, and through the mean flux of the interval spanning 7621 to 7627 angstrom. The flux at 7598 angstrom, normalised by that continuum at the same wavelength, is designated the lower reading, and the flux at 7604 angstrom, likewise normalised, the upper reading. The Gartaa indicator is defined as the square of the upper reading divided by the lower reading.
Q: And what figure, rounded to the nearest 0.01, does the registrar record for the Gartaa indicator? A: 1.01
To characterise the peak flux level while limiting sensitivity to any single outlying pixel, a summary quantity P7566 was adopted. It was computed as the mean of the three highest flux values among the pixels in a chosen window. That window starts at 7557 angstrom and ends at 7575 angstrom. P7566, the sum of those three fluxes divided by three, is 8.32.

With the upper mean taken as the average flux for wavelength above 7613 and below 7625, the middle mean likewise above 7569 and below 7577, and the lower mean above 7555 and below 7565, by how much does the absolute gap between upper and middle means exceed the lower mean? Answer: -7.43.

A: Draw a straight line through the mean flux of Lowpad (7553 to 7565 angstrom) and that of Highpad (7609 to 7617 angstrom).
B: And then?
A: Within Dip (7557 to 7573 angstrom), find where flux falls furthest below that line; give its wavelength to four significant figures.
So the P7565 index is 7566 angstrom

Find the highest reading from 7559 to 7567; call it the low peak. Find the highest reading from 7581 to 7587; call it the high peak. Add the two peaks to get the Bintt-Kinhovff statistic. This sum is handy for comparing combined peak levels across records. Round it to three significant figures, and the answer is 16.4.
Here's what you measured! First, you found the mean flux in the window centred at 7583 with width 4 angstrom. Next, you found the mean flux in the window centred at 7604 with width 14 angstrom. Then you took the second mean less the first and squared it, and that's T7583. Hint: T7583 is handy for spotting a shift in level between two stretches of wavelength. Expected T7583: 0.30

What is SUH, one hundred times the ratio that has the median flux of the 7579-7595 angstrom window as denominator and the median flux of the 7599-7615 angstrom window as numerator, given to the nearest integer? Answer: 97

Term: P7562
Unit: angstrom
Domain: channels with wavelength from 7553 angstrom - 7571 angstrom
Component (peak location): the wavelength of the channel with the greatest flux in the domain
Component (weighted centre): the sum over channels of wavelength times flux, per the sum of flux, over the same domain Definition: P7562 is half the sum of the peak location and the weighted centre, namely 7559.9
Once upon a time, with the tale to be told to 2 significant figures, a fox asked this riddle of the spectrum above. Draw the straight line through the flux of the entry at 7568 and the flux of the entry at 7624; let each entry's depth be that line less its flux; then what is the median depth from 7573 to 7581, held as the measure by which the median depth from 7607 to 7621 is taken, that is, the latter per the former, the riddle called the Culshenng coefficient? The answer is 1.4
